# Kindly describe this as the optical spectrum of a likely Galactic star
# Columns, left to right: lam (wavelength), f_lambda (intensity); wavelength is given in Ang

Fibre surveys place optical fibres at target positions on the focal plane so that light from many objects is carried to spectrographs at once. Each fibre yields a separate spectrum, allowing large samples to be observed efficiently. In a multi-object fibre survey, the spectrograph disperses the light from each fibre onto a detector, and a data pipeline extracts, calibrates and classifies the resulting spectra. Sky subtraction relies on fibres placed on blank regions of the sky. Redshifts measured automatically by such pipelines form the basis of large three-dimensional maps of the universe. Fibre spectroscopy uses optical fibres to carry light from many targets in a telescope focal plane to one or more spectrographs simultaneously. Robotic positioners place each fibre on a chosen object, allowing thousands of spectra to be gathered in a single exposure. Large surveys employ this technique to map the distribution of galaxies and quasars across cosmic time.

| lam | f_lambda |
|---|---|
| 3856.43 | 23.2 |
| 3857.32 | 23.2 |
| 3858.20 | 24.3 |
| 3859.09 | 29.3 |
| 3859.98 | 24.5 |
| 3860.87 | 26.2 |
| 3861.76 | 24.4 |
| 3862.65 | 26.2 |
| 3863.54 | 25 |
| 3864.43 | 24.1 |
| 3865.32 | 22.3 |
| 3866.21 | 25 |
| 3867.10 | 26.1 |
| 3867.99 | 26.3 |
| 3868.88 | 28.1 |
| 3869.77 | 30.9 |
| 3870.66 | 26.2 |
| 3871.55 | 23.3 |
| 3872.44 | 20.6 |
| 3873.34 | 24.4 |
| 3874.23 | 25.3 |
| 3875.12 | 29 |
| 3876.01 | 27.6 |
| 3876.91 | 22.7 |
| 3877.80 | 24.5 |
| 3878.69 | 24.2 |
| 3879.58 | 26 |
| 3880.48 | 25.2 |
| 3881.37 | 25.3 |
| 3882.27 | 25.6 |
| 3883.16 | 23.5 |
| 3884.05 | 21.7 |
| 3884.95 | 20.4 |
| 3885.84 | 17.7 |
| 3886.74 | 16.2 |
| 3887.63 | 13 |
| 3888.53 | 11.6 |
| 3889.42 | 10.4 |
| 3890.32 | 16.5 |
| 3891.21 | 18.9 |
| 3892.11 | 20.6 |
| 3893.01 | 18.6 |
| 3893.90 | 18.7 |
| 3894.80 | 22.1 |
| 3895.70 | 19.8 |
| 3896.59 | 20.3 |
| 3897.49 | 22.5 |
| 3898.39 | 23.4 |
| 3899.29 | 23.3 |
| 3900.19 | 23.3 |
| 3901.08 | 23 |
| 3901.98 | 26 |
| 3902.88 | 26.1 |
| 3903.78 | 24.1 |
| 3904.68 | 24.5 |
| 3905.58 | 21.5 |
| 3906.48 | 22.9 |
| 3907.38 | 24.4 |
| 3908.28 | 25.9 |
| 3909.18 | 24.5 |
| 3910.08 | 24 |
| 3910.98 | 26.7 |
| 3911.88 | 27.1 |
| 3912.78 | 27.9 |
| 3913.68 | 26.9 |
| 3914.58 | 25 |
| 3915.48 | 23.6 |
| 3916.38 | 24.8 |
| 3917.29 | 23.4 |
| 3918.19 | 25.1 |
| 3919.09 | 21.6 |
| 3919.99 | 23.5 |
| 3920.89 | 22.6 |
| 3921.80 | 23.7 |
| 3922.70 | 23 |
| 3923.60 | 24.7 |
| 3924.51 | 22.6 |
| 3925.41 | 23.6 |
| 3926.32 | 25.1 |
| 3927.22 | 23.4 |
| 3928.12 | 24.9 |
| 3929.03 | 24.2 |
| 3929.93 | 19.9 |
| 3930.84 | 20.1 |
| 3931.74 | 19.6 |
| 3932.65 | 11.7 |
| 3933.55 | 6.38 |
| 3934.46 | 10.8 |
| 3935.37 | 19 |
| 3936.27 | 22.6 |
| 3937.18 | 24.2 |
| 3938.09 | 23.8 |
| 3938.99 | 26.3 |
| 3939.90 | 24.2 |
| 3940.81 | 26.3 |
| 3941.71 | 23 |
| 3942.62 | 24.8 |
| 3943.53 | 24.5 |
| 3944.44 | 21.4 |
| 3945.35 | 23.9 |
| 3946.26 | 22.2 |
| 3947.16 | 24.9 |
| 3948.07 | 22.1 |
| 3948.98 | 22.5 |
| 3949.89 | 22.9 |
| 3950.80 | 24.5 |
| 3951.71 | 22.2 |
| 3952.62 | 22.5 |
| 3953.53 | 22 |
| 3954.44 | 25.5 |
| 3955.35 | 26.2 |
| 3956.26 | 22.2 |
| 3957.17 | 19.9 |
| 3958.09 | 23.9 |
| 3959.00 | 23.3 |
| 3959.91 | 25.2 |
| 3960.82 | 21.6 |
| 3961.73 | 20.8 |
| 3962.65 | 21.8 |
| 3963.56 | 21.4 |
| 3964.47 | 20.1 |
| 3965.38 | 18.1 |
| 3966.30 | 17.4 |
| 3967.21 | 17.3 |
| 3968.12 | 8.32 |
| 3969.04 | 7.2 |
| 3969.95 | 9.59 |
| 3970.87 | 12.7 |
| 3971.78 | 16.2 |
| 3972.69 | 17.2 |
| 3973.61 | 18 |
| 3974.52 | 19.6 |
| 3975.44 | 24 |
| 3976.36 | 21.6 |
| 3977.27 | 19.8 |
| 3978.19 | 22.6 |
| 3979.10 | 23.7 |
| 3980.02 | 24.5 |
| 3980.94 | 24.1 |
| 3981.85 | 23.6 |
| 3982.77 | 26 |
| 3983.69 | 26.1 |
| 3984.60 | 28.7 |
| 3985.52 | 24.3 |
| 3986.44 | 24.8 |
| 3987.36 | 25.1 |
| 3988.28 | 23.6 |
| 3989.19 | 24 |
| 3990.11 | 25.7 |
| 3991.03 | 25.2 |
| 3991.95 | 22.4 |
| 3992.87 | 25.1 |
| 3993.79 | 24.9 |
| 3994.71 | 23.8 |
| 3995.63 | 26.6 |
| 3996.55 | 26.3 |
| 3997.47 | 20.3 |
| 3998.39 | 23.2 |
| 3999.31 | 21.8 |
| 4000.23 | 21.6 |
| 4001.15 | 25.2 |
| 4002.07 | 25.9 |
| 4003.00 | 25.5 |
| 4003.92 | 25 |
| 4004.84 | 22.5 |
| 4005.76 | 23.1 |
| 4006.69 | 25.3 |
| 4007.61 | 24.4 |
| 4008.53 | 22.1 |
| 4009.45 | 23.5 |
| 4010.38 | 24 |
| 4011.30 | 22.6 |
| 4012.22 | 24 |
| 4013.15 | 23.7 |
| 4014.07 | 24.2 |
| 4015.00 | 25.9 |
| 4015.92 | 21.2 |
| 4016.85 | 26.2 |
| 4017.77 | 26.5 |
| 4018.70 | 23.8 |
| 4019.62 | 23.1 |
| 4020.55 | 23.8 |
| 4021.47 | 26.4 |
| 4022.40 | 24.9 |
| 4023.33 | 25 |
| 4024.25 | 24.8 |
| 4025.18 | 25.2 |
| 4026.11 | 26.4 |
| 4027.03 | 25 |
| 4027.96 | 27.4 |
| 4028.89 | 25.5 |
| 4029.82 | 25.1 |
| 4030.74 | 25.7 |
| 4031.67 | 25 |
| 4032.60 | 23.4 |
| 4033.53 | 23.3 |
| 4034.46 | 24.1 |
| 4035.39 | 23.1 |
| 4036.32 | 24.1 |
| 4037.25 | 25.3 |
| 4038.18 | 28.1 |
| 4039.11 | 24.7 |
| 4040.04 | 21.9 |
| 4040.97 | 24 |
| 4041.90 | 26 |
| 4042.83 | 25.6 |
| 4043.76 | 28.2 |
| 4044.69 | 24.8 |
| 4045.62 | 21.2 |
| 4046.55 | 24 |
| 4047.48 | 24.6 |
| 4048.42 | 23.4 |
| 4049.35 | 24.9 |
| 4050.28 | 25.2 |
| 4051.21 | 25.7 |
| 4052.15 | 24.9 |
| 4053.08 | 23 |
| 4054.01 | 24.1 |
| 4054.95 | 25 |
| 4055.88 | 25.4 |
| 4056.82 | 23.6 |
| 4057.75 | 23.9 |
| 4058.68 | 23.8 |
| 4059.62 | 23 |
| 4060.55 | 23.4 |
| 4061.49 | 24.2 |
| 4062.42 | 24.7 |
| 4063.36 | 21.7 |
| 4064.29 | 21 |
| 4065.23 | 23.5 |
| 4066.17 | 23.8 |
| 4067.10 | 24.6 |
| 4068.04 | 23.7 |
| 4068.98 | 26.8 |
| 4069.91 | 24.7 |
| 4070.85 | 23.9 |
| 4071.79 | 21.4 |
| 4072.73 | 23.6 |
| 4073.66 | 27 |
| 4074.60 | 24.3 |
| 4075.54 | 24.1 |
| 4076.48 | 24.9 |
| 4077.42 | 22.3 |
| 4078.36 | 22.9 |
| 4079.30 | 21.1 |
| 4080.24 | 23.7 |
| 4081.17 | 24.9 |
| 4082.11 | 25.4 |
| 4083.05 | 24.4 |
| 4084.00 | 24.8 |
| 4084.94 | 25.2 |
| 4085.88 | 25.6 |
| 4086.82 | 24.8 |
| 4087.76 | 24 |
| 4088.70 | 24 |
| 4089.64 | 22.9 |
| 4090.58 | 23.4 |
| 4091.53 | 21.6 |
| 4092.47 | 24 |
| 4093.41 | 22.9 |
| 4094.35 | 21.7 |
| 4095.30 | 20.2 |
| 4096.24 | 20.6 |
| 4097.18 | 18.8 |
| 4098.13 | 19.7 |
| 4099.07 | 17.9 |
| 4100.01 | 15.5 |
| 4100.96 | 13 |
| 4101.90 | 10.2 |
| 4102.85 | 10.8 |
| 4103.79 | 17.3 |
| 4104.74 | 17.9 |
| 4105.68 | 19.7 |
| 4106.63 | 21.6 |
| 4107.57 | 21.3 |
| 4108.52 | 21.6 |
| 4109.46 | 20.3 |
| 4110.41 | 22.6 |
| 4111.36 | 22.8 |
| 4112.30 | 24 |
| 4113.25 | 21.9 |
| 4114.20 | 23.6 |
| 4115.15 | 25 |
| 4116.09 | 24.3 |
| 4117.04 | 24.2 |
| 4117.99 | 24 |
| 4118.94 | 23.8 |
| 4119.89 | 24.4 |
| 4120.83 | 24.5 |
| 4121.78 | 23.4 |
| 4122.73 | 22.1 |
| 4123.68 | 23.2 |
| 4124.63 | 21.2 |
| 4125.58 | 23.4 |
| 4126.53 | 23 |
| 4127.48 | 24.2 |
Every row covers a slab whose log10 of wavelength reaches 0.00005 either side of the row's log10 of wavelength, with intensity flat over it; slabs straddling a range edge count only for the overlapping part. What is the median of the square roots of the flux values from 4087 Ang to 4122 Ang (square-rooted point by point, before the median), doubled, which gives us 9.4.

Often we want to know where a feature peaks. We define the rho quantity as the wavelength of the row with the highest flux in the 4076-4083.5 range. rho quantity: 4082.11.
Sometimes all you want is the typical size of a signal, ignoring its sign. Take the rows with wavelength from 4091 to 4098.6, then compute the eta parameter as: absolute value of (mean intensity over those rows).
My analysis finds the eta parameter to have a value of 21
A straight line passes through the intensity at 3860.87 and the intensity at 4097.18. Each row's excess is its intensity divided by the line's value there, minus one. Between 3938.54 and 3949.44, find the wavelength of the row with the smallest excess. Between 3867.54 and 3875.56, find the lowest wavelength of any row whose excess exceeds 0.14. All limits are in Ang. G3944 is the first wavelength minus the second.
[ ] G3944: 74.7 Ang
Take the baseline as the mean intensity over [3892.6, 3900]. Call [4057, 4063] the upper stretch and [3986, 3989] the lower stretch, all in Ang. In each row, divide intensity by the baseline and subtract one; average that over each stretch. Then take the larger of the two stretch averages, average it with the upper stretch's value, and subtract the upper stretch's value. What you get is 0.016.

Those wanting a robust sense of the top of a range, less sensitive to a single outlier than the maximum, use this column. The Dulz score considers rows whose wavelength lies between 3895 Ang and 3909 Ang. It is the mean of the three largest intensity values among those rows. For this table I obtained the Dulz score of 26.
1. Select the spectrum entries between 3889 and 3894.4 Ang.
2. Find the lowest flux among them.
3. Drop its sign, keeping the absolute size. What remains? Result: 10.4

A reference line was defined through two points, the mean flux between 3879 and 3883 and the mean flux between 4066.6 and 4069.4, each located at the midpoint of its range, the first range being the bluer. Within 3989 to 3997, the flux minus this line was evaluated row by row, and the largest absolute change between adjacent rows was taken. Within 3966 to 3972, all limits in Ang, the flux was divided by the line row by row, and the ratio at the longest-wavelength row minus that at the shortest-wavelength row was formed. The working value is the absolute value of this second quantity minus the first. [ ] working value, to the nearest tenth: 2.8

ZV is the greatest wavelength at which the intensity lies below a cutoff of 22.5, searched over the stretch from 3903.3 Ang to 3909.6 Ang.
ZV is 3905.58 Ang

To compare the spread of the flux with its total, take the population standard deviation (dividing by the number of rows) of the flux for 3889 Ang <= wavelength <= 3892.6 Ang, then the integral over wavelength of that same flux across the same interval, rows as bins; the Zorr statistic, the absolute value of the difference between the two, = 56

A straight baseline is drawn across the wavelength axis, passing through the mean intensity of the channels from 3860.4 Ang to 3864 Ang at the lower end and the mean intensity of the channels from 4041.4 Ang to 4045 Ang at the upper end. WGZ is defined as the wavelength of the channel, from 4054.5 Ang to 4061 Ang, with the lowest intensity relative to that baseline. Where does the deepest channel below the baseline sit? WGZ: 4059.62 Ang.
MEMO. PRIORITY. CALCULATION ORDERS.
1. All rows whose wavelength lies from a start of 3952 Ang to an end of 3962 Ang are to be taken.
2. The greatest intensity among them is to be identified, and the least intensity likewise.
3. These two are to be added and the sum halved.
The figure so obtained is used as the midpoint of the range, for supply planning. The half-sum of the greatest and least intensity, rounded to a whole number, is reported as 23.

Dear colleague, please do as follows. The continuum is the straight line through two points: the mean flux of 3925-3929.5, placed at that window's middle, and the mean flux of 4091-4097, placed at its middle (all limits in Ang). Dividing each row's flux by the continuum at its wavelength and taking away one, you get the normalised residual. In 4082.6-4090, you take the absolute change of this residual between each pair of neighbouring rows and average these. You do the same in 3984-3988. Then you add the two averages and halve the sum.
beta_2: 0.050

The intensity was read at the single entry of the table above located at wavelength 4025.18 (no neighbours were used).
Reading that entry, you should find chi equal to 25.2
